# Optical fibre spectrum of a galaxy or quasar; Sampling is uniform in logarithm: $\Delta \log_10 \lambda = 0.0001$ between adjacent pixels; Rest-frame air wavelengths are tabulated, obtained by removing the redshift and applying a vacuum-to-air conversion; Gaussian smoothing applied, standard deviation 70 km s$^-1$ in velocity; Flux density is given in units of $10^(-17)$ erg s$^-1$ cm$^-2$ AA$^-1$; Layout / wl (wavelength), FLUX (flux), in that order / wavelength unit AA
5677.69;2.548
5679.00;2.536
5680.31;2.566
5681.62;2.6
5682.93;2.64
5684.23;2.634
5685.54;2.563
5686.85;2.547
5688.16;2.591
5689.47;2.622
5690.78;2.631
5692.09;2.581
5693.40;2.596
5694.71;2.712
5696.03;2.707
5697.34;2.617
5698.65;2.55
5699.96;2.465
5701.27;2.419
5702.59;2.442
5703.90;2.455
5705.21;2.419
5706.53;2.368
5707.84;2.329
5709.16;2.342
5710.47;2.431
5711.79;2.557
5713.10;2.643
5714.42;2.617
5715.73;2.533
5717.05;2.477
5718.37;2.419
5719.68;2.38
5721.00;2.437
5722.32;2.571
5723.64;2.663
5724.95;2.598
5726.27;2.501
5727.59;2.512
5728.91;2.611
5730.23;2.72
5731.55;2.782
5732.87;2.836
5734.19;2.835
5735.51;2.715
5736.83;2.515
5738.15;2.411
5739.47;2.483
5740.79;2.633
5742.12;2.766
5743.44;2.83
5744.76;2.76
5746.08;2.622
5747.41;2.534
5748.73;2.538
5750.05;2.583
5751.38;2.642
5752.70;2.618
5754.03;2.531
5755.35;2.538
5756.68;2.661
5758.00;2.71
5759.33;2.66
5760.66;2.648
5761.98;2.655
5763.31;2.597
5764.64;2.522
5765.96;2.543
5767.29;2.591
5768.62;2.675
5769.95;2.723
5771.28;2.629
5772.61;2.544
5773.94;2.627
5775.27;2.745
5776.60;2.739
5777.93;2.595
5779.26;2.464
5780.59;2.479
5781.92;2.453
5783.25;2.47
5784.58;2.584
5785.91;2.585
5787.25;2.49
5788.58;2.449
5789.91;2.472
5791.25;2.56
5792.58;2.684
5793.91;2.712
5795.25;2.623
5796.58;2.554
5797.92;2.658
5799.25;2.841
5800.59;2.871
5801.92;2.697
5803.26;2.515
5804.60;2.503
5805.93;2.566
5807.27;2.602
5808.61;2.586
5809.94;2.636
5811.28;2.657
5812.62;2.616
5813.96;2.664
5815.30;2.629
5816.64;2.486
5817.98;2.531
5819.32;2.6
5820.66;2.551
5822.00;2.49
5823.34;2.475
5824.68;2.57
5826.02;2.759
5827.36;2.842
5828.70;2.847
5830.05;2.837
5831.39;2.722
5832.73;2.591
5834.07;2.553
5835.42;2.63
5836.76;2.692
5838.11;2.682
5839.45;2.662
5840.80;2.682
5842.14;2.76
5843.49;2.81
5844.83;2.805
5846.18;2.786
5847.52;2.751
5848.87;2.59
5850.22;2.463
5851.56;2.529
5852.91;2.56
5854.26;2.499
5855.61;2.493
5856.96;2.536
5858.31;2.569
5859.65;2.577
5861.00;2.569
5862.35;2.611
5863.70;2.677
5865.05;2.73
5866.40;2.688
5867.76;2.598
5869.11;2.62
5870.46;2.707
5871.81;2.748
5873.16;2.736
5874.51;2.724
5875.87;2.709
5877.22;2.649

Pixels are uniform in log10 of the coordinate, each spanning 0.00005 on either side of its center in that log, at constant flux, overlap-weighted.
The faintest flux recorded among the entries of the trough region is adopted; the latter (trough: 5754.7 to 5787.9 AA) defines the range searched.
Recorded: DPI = 2.453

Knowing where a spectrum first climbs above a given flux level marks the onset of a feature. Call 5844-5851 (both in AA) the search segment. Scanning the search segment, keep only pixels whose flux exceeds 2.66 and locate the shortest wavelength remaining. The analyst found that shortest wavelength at 5844.83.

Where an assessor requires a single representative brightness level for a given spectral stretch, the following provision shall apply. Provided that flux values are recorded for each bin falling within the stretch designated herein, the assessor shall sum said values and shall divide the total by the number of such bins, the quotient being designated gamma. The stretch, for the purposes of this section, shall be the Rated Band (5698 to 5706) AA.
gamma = 2.46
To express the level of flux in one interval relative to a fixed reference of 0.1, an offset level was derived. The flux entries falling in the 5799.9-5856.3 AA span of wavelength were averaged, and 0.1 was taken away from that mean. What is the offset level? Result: 2.54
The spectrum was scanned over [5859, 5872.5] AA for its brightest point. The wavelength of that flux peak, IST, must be 5871.81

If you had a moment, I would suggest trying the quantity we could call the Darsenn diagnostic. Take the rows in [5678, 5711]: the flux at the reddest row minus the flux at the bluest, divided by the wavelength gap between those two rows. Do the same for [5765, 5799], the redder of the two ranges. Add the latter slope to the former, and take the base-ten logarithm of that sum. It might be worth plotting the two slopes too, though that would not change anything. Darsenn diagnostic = -3.6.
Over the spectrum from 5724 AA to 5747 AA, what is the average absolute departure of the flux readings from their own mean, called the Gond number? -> 0.118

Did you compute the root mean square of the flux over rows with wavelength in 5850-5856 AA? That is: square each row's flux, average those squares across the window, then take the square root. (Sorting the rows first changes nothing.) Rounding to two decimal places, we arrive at 2.51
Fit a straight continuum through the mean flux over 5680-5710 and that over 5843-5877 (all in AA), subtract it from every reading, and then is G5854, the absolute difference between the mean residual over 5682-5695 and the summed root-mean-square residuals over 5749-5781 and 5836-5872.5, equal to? 0.11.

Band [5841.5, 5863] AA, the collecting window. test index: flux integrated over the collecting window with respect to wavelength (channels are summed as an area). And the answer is 56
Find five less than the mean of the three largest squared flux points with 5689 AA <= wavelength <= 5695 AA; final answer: 2.05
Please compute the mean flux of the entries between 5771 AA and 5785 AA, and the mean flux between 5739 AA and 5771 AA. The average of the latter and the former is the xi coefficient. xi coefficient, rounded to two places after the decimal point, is 2.60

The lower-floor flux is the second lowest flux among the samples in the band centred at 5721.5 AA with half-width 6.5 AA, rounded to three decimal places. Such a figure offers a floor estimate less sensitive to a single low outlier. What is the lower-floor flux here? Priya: 2.419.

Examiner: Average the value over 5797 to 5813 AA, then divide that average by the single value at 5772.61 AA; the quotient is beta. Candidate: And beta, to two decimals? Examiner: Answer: 1.04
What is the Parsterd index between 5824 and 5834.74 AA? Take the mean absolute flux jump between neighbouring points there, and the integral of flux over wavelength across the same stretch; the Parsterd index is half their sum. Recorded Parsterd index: 15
